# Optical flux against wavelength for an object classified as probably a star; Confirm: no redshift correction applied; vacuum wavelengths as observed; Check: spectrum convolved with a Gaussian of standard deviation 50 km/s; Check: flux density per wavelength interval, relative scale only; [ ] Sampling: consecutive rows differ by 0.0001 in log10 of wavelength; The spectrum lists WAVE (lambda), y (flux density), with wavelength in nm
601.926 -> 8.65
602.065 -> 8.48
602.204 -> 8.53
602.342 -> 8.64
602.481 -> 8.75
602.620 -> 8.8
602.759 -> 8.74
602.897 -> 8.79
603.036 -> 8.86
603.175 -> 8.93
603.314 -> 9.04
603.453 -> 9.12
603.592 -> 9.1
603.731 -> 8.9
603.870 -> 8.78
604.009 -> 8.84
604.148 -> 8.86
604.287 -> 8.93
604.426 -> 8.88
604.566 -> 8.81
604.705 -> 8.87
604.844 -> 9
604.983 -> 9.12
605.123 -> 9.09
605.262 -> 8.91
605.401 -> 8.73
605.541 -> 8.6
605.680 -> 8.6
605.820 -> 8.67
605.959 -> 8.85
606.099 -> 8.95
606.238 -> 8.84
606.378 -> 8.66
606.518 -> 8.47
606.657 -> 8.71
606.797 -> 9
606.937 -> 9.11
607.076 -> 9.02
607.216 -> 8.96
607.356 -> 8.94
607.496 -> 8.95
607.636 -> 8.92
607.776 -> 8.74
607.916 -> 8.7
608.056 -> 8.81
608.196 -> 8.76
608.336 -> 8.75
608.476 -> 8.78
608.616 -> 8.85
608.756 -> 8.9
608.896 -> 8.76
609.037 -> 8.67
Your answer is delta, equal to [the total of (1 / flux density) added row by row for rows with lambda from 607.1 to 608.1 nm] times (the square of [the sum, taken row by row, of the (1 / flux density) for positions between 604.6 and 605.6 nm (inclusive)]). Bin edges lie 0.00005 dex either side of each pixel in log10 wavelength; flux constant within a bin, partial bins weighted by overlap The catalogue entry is 0.489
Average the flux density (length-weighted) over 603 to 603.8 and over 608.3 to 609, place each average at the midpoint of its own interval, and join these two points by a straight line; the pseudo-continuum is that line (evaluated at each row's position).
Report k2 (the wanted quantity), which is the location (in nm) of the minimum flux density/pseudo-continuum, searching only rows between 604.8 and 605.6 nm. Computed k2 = 605.541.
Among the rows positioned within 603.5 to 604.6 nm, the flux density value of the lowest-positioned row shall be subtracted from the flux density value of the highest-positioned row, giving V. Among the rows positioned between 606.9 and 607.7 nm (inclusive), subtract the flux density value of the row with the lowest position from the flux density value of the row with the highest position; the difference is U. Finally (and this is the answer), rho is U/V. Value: 0.7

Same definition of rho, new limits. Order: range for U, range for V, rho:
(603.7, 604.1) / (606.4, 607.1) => -0.1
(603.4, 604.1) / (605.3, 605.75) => 2.2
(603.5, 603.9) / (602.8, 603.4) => -1.3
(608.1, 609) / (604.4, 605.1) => 0.0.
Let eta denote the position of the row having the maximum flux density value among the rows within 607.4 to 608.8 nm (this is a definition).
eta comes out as 607.496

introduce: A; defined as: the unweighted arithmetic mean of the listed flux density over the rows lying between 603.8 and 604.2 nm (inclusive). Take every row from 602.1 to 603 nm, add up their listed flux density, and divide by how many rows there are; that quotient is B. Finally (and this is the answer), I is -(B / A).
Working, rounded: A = 8.83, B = 8.71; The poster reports -0.987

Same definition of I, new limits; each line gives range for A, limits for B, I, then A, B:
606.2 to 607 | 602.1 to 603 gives -0.990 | 8.80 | 8.71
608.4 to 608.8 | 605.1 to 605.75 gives -0.994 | 8.84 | 8.79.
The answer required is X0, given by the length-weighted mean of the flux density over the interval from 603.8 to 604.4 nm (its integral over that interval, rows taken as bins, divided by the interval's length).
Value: 8.86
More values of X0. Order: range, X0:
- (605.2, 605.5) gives 8.79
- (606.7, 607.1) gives 9.03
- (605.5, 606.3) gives 8.76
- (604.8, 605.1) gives 9.06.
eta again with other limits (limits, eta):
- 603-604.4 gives 603.453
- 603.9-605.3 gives 604.983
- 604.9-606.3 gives 604.983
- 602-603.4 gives 603.314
